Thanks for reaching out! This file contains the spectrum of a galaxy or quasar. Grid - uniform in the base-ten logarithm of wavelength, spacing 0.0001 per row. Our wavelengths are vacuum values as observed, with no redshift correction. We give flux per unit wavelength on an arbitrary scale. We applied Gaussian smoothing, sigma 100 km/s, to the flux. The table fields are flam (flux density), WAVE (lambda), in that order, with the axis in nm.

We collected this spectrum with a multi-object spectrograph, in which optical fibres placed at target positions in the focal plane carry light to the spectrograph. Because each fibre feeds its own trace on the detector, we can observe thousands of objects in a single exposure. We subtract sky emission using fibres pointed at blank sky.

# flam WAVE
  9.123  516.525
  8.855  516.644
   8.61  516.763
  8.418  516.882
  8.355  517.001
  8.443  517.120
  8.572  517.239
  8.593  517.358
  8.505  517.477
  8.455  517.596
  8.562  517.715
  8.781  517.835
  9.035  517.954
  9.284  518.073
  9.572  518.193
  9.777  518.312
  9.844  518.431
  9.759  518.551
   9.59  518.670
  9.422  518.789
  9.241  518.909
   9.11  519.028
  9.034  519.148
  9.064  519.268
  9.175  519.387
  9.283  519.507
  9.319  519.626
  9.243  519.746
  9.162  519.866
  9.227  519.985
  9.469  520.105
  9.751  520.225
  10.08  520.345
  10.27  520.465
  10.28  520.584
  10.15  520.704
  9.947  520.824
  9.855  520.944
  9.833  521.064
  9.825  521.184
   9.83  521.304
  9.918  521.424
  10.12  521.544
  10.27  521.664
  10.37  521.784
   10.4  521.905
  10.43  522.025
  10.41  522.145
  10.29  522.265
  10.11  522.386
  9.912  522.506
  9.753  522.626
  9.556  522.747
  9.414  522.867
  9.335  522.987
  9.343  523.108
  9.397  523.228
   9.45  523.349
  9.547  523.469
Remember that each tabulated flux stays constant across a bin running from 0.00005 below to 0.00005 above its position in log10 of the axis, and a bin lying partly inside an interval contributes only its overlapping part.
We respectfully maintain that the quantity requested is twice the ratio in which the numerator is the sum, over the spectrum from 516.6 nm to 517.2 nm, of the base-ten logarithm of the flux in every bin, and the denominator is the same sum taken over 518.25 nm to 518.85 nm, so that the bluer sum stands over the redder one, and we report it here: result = 1.89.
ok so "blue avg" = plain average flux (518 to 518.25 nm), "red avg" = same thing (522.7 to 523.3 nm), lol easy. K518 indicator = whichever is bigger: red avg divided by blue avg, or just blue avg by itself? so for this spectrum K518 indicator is 9.4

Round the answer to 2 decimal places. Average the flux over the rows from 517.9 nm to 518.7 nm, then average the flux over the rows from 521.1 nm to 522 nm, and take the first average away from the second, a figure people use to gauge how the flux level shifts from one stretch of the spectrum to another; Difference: 0.55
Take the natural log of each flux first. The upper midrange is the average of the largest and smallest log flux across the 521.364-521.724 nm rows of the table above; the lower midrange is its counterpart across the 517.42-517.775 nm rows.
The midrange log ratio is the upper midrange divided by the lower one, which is 1.08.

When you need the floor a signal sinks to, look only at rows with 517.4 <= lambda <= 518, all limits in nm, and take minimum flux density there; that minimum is 8.455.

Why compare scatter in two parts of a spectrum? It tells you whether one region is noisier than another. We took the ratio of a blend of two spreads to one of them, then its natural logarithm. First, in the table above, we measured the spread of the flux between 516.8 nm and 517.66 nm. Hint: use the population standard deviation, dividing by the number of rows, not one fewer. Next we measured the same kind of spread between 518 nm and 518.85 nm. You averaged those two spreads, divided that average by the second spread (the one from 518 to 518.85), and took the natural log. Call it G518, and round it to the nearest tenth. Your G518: -0.3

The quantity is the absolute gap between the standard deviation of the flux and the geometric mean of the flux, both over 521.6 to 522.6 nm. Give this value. 10.1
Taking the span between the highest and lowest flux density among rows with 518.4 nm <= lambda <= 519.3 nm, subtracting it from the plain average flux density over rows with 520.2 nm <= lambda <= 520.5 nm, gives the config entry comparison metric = 9.22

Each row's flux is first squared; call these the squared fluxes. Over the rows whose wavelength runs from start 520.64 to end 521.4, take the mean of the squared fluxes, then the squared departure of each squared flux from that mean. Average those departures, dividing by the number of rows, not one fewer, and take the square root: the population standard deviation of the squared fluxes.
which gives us 2.3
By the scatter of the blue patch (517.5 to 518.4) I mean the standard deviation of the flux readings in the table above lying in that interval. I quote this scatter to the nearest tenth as 0.5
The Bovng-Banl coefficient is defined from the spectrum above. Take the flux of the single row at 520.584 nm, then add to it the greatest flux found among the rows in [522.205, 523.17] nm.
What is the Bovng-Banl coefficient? 20.6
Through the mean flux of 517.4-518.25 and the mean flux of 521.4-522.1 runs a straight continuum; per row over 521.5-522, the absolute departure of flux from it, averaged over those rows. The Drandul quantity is 0.07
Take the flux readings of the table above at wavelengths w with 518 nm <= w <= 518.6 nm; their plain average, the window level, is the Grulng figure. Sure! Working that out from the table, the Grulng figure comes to 9.6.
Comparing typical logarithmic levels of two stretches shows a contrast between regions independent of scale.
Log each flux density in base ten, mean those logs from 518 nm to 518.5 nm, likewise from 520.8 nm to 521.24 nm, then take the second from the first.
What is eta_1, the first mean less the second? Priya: -0.01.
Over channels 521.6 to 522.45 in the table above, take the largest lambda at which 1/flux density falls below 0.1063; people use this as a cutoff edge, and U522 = 522.386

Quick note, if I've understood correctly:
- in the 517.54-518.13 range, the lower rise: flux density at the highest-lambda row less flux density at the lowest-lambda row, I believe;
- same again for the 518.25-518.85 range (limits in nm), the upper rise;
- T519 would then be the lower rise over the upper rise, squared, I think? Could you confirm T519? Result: 5.5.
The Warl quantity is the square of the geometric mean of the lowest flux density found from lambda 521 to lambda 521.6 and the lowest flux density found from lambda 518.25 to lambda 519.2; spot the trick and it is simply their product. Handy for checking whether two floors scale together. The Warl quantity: 89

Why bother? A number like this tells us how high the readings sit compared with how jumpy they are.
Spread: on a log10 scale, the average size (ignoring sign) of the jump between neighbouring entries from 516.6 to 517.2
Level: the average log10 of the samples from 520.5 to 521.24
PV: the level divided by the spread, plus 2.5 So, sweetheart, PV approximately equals 137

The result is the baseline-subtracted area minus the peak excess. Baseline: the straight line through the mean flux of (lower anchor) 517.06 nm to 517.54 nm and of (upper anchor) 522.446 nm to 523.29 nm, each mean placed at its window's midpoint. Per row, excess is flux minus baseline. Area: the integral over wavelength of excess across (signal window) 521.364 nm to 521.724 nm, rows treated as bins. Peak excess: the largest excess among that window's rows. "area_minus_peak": -0.66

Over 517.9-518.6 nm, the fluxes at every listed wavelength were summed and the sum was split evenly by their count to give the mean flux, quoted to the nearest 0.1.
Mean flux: 9.5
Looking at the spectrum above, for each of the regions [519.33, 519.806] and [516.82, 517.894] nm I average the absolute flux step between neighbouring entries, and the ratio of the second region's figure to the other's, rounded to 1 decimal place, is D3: 1.3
